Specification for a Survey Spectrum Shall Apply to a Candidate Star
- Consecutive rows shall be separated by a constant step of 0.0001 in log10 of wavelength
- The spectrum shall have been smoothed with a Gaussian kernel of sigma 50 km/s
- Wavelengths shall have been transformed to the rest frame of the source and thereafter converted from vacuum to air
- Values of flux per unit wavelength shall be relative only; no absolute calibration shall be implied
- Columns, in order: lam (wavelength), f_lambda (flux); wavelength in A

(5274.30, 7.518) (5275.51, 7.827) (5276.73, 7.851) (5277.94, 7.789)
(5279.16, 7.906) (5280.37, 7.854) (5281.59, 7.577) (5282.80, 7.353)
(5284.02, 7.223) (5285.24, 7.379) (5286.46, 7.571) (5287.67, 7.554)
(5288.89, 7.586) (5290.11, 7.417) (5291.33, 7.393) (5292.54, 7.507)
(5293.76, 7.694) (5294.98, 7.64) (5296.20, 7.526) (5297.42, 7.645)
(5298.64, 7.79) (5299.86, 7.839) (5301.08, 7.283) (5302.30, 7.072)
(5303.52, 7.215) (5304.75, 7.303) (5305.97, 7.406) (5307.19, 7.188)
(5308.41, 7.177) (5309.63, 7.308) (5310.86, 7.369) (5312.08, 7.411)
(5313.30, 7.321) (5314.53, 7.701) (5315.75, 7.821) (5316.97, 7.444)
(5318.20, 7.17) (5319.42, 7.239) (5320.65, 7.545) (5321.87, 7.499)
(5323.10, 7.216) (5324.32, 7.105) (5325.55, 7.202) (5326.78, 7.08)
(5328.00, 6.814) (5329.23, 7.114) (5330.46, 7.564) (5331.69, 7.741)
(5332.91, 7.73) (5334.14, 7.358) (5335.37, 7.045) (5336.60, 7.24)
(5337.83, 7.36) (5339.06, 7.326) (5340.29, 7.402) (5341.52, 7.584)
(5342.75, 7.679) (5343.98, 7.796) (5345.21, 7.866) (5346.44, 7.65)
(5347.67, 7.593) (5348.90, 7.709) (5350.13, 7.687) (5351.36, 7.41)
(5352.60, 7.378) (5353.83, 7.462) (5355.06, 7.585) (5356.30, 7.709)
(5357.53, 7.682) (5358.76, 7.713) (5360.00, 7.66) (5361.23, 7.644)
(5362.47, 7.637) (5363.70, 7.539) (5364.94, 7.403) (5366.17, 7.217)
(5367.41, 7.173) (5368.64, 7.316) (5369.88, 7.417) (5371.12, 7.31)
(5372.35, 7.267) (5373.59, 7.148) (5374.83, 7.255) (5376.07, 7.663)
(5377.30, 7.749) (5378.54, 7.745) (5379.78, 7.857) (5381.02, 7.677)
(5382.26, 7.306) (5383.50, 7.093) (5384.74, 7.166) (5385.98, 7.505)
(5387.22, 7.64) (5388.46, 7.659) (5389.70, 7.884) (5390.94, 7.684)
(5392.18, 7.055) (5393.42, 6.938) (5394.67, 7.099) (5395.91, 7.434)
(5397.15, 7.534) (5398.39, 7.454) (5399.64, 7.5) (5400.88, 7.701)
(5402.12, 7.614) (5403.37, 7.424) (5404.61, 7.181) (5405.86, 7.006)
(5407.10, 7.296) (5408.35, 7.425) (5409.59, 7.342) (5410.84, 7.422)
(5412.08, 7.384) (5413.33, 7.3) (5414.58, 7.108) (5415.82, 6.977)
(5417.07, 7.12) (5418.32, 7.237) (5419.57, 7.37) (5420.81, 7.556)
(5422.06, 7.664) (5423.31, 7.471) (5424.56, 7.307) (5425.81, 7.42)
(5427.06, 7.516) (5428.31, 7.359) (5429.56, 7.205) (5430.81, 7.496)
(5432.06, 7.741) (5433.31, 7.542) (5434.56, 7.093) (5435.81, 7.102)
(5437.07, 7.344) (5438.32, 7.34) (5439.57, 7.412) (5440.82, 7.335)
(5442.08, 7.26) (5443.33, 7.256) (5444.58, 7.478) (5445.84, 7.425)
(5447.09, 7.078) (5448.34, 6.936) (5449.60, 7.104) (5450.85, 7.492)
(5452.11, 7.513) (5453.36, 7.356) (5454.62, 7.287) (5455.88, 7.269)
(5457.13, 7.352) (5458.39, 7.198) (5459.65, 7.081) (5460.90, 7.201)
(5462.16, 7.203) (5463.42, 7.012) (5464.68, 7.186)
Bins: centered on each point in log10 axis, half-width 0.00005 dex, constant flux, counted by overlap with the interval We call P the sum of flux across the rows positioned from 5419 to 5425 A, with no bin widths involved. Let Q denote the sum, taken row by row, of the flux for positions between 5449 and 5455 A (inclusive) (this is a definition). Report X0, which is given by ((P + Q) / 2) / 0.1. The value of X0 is 371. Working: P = 37.4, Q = 36.8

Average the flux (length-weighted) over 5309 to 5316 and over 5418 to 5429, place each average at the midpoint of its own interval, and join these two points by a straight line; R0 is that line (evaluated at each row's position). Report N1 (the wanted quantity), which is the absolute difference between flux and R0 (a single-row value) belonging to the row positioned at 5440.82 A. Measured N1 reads 0.10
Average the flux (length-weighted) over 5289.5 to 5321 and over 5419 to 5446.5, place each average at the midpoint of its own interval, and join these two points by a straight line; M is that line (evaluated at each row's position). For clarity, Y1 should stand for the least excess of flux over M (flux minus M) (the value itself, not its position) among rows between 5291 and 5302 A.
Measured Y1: -0.16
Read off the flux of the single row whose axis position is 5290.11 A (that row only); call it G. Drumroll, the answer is 7.417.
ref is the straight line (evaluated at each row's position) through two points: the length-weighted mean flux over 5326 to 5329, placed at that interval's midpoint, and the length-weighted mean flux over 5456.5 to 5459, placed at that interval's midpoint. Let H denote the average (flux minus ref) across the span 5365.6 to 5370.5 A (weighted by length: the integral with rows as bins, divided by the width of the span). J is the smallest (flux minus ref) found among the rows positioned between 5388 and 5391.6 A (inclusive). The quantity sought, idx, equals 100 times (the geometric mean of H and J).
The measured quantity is 33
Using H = 0.20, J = 0.54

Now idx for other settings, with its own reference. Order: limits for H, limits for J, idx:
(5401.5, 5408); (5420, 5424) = 20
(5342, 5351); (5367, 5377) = 20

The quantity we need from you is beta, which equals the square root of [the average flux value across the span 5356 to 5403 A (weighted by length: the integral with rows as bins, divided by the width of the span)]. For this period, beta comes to 2.73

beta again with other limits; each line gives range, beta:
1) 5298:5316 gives 2.72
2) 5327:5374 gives 2.73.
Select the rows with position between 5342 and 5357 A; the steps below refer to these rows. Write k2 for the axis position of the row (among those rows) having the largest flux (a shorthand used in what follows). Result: 5345.21 A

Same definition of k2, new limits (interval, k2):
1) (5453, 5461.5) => 5453.36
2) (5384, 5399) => 5389.70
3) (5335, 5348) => 5345.21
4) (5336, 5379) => 5345.21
